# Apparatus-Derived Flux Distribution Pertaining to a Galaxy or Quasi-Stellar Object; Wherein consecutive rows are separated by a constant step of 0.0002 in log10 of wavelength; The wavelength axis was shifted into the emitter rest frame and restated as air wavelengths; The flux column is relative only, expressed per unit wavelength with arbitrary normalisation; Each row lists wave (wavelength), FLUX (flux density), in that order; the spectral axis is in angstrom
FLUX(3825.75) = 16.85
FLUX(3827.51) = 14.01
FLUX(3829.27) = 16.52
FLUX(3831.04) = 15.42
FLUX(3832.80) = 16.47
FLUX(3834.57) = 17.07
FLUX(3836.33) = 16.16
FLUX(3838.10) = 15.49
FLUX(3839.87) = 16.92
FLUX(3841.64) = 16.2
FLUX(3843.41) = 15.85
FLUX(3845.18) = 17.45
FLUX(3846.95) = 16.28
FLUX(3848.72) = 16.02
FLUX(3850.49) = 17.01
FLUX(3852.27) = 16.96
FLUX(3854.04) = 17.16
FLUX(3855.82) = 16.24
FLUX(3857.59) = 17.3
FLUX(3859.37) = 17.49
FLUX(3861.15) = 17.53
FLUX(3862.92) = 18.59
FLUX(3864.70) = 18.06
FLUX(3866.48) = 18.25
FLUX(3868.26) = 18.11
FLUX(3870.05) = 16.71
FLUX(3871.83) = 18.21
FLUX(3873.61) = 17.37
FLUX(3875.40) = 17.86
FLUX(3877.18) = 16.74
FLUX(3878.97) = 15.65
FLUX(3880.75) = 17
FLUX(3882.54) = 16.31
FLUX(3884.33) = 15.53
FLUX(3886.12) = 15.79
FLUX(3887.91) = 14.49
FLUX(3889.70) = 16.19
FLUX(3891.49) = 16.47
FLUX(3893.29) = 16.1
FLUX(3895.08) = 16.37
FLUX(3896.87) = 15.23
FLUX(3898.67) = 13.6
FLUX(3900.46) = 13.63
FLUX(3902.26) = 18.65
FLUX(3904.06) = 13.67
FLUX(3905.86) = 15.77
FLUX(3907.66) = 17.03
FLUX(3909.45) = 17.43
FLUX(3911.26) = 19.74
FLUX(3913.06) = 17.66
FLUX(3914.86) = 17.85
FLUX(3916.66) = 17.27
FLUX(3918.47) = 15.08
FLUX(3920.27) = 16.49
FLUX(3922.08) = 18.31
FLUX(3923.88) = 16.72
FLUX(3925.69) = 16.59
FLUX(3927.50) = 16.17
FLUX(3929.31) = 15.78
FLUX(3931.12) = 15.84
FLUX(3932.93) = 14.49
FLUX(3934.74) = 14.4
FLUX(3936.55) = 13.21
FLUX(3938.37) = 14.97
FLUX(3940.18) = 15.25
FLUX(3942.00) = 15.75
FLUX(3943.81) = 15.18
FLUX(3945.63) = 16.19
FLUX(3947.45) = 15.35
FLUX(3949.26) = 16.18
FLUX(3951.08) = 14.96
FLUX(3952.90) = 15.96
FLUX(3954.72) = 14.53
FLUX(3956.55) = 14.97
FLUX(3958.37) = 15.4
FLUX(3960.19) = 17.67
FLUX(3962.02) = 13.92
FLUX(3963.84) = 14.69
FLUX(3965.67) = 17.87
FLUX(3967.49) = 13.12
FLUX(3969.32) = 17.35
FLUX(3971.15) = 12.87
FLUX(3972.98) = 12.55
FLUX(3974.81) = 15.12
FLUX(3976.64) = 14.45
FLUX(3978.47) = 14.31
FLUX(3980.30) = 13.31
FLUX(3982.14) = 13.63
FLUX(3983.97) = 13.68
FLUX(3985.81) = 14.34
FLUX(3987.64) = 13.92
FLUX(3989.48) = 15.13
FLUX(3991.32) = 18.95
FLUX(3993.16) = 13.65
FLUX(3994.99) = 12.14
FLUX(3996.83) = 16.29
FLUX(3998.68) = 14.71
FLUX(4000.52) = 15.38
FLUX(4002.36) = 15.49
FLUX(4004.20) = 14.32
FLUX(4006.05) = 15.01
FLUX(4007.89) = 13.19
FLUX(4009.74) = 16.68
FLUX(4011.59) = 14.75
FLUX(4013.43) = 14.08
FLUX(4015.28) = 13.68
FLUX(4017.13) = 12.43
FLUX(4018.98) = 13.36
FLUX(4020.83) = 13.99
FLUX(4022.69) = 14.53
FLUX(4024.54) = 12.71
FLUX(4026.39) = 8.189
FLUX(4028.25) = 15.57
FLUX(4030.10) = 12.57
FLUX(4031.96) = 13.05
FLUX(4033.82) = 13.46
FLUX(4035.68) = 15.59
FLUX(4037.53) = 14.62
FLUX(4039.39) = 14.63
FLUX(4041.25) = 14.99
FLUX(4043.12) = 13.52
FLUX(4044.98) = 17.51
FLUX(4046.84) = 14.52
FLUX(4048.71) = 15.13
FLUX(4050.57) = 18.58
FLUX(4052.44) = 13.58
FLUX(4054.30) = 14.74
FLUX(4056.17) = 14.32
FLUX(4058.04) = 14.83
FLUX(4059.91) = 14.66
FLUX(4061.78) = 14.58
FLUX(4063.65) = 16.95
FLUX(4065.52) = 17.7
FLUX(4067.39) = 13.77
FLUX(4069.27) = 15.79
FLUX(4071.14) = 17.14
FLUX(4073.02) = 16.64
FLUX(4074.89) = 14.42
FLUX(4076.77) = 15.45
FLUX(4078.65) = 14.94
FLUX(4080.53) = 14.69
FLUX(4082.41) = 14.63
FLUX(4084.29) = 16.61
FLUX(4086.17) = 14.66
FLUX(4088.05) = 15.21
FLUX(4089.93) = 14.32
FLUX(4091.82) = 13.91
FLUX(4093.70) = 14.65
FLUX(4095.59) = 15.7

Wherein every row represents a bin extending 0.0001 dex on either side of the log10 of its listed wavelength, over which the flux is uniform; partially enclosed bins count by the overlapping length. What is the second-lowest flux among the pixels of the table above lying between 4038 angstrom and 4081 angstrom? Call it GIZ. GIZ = 13.58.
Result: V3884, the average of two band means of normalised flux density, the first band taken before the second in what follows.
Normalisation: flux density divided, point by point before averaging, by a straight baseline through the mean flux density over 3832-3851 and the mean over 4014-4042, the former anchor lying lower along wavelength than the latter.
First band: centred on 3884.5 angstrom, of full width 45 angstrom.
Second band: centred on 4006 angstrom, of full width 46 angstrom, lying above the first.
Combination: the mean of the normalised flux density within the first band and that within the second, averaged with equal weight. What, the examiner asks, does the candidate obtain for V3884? 1.03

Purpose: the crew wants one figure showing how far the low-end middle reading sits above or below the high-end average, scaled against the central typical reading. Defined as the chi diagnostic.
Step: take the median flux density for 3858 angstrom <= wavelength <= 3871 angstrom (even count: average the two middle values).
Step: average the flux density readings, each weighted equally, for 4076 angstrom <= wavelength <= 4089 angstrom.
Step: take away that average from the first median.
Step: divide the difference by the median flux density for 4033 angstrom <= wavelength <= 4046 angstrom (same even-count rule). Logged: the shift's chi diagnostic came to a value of 0.198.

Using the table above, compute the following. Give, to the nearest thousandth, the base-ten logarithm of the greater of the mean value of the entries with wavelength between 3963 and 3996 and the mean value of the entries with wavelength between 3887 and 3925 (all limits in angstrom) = 1.214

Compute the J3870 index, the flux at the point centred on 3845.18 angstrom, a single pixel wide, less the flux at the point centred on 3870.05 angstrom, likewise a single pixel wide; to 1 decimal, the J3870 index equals 0.7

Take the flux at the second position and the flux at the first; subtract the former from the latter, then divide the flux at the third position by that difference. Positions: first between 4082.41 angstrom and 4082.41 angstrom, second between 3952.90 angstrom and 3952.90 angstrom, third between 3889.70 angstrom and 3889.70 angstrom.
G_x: -12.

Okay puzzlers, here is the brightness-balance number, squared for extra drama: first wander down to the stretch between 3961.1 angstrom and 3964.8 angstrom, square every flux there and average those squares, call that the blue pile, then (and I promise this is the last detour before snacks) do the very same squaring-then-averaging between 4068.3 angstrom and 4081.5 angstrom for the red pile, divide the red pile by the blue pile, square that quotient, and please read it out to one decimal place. 1.4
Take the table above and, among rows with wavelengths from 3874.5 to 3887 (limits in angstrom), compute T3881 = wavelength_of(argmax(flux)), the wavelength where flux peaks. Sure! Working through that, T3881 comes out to 3875.40 angstrom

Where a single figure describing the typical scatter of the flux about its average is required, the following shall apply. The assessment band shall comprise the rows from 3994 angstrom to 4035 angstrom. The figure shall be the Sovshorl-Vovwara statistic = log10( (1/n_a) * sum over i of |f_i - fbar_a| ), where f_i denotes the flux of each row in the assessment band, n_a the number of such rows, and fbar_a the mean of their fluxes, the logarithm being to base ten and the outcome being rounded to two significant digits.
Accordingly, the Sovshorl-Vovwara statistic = 0.11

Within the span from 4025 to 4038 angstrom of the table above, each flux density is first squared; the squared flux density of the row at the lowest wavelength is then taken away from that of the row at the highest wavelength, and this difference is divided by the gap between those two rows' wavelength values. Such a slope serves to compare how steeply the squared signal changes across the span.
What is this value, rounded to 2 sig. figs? 13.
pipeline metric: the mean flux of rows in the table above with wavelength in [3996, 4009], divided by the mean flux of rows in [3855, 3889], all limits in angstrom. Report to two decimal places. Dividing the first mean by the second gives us 0.88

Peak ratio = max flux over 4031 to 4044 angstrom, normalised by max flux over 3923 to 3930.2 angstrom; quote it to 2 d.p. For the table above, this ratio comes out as 0.93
